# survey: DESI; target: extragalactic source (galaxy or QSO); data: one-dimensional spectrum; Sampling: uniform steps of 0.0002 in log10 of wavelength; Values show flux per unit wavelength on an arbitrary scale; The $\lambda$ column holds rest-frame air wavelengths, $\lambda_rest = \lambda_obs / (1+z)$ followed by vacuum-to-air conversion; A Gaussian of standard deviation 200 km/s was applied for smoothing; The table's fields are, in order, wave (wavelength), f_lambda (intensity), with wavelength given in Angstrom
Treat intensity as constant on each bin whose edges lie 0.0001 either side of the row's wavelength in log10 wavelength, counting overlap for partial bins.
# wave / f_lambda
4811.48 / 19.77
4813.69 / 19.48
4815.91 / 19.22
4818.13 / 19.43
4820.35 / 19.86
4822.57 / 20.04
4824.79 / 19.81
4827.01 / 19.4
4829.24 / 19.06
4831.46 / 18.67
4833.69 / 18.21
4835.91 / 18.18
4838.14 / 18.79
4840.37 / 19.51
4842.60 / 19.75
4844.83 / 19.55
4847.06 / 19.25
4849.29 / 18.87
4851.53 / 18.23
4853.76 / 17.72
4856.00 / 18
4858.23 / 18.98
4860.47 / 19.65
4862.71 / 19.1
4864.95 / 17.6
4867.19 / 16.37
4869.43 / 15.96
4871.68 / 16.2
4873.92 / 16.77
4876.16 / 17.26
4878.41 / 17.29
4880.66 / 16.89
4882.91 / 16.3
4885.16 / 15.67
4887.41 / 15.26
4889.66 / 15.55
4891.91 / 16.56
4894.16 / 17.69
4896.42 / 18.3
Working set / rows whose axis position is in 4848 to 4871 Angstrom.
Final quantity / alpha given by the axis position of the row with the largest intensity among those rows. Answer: 4860.47 Angstrom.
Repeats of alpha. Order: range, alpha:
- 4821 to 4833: 4822.57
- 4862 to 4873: 4862.71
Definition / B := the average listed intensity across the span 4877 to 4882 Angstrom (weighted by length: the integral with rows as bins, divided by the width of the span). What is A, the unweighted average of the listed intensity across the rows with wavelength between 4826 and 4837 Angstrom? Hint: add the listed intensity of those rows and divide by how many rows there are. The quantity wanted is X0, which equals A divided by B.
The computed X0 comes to 1.10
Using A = 18.7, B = 17.0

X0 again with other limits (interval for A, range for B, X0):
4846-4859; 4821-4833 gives 0.96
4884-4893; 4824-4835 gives 0.83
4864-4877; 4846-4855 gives 0.90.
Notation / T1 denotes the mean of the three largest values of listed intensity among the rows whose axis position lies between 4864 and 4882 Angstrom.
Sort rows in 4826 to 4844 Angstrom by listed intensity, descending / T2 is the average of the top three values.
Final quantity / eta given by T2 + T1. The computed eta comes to 36.9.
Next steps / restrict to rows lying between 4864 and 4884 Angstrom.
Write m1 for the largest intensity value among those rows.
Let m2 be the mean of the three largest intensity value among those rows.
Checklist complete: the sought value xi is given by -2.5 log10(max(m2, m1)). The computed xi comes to -3.11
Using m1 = 17.6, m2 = 17.4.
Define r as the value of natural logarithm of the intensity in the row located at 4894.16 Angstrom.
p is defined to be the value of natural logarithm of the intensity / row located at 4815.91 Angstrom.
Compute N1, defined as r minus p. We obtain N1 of -0.083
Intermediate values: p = 2.96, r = 2.87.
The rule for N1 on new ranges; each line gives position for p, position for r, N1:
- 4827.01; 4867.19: -0.170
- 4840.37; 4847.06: -0.013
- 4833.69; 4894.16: -0.029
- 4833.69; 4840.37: 0.069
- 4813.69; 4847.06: -0.012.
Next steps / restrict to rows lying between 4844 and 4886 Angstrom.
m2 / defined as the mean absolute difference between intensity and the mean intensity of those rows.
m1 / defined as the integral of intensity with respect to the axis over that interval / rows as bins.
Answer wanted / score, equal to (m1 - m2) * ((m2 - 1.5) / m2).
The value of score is -279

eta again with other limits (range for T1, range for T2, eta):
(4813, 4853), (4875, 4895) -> 37.3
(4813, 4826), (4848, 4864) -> 39.1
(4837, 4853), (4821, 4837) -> 39.4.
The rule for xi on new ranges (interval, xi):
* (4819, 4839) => -3.25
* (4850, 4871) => -3.23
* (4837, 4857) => -3.24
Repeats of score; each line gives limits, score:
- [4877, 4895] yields -331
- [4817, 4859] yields -1271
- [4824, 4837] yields -442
